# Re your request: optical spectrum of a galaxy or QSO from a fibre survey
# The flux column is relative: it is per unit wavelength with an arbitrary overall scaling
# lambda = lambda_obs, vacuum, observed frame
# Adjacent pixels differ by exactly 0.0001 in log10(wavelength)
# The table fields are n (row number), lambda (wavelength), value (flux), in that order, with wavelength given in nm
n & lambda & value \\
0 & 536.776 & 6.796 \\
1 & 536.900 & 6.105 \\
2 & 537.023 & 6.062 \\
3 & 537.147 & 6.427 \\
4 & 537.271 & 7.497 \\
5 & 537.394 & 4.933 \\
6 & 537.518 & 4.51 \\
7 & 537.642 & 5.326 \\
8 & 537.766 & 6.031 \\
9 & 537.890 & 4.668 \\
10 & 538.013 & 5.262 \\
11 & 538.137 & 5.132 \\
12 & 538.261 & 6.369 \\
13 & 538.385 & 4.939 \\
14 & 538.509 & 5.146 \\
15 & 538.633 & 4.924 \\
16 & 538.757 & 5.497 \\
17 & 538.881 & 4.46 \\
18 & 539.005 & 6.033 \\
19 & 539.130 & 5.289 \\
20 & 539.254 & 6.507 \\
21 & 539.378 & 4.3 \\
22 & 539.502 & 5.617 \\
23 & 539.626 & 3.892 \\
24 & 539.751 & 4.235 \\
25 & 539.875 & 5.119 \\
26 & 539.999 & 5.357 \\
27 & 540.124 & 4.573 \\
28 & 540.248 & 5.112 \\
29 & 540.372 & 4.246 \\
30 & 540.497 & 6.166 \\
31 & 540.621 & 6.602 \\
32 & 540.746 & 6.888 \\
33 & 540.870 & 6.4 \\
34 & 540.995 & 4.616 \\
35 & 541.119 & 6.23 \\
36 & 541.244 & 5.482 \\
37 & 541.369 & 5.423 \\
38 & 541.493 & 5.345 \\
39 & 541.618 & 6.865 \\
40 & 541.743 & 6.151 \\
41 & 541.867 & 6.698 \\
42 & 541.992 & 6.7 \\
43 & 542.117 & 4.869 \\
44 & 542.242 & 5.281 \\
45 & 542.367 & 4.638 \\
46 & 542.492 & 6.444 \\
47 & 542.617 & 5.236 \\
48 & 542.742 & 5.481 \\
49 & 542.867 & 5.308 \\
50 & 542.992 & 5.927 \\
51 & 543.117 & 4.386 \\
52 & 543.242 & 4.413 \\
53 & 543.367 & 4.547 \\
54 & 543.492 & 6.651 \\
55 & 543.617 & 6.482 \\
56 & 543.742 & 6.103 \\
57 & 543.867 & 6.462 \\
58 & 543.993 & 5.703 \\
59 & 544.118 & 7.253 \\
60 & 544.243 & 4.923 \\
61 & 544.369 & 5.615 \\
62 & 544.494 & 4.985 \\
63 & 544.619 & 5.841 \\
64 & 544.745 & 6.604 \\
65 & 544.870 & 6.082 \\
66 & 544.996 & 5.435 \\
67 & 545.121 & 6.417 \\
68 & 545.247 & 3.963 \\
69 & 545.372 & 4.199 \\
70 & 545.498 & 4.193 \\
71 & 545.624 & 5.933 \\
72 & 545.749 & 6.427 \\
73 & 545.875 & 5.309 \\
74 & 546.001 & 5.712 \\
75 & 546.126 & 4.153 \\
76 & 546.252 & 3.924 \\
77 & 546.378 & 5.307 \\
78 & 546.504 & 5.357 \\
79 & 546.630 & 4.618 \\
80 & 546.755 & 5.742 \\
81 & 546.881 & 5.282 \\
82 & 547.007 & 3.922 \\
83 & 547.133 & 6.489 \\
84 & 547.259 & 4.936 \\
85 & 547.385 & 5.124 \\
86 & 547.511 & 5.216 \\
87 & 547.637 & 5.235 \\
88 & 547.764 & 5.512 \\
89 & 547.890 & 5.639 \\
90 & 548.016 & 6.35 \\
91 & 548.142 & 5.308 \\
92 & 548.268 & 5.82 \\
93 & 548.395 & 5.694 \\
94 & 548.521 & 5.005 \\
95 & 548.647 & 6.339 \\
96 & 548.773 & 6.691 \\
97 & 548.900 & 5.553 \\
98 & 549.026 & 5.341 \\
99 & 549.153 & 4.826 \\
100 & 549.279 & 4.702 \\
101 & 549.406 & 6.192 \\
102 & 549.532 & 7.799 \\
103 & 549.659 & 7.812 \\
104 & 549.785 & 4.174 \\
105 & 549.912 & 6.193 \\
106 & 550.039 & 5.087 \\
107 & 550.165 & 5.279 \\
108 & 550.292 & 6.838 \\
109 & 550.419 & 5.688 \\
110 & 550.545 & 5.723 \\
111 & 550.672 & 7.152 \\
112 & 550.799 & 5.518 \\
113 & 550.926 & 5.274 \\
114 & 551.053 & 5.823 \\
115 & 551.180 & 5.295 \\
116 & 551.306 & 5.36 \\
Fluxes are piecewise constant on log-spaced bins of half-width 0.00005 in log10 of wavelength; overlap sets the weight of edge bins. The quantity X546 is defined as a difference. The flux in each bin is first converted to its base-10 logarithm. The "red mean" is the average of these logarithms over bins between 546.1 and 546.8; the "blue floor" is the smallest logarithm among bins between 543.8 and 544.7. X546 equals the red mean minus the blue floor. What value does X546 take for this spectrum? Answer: -0.01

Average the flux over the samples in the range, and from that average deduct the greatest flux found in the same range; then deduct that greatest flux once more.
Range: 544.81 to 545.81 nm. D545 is -7.5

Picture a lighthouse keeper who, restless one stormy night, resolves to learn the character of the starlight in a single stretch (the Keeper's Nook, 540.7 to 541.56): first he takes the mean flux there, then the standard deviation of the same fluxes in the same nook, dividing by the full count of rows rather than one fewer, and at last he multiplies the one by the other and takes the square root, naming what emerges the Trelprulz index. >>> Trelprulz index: 2.03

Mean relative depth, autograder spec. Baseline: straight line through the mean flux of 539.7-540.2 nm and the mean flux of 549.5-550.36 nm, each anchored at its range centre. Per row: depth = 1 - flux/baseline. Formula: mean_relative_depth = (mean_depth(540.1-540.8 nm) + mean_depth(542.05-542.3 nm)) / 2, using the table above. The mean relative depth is -0.07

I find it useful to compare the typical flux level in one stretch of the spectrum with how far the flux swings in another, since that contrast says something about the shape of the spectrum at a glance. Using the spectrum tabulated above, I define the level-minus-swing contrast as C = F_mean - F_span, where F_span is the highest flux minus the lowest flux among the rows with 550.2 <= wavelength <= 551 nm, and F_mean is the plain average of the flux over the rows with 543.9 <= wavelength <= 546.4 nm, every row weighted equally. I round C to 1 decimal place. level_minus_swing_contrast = 3.5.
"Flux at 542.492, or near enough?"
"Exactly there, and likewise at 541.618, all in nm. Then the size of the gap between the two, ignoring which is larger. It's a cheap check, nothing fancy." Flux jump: 0.4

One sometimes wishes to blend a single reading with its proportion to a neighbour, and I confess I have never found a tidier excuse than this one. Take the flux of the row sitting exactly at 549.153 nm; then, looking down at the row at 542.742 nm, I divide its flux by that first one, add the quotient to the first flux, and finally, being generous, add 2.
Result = 8.0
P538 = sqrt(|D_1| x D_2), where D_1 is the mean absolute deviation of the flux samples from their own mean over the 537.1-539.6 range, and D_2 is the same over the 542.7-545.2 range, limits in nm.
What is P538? 0.647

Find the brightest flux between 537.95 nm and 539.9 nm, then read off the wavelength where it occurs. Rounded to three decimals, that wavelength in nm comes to 539.254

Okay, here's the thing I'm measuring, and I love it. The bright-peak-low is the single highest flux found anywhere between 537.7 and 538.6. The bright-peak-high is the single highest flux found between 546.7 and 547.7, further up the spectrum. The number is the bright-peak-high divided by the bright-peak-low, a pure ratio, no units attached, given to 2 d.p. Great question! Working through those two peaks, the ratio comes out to 1.02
